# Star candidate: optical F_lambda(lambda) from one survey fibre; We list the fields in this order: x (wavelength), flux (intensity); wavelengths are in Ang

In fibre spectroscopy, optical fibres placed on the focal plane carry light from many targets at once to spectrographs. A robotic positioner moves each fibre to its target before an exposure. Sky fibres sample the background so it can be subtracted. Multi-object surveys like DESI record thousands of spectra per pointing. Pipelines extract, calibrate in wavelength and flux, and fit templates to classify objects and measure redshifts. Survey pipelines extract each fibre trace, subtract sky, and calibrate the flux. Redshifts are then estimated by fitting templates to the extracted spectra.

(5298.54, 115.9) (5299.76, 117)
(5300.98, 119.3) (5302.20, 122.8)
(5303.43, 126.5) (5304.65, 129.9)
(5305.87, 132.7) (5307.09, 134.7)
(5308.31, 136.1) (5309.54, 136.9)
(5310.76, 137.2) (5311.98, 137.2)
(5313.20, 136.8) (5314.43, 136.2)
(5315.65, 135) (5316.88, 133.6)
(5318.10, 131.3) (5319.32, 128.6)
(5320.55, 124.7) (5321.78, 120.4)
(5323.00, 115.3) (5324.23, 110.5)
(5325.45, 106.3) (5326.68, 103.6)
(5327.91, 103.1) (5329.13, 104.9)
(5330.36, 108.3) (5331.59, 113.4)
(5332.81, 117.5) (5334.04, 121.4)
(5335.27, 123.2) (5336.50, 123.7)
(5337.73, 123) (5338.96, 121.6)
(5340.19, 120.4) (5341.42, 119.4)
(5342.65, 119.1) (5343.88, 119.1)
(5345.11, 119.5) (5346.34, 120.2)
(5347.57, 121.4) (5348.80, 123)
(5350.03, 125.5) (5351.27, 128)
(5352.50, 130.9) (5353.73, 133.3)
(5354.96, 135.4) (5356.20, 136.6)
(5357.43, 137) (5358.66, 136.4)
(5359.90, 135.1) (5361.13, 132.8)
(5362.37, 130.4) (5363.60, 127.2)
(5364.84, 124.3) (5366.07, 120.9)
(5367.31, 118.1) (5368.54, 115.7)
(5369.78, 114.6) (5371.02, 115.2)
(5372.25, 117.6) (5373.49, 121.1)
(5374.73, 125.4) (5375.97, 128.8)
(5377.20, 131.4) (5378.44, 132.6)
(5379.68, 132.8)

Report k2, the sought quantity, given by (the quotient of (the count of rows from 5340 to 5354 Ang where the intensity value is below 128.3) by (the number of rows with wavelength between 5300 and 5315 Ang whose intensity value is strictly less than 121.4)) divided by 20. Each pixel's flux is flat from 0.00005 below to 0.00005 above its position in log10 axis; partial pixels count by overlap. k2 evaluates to 0.50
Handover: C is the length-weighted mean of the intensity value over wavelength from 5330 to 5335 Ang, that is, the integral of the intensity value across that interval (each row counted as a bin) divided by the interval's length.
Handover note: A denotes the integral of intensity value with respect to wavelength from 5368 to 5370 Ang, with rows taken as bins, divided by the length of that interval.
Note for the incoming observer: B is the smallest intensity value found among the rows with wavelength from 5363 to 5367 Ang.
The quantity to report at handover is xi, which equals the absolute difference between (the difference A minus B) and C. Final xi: 122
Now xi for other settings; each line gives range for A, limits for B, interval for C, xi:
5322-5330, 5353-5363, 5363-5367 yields 146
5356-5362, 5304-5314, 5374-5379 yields 124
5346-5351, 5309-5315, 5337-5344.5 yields 134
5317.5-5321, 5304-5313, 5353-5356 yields 136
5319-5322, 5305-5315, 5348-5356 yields 138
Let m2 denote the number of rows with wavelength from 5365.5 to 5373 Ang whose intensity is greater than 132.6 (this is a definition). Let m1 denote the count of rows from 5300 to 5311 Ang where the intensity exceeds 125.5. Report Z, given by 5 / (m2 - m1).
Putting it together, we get -0.7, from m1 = 7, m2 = 0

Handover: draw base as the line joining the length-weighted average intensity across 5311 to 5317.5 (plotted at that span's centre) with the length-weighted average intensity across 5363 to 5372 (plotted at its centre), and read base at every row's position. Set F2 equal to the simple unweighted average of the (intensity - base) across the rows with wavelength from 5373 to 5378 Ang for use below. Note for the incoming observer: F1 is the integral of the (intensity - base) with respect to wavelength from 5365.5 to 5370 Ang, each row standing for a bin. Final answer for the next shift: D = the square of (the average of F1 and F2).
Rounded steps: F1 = -8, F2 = 10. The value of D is 1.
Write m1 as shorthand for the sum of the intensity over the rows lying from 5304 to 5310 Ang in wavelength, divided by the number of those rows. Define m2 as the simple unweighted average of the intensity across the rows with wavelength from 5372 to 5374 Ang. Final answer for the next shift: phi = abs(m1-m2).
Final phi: 15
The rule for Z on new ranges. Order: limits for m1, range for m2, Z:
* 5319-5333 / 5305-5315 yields 0.7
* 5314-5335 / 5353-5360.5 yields 5.0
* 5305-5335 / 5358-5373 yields -0.6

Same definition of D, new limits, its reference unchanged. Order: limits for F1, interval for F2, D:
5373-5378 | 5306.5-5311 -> 612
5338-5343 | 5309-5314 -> 334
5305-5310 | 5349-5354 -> 29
